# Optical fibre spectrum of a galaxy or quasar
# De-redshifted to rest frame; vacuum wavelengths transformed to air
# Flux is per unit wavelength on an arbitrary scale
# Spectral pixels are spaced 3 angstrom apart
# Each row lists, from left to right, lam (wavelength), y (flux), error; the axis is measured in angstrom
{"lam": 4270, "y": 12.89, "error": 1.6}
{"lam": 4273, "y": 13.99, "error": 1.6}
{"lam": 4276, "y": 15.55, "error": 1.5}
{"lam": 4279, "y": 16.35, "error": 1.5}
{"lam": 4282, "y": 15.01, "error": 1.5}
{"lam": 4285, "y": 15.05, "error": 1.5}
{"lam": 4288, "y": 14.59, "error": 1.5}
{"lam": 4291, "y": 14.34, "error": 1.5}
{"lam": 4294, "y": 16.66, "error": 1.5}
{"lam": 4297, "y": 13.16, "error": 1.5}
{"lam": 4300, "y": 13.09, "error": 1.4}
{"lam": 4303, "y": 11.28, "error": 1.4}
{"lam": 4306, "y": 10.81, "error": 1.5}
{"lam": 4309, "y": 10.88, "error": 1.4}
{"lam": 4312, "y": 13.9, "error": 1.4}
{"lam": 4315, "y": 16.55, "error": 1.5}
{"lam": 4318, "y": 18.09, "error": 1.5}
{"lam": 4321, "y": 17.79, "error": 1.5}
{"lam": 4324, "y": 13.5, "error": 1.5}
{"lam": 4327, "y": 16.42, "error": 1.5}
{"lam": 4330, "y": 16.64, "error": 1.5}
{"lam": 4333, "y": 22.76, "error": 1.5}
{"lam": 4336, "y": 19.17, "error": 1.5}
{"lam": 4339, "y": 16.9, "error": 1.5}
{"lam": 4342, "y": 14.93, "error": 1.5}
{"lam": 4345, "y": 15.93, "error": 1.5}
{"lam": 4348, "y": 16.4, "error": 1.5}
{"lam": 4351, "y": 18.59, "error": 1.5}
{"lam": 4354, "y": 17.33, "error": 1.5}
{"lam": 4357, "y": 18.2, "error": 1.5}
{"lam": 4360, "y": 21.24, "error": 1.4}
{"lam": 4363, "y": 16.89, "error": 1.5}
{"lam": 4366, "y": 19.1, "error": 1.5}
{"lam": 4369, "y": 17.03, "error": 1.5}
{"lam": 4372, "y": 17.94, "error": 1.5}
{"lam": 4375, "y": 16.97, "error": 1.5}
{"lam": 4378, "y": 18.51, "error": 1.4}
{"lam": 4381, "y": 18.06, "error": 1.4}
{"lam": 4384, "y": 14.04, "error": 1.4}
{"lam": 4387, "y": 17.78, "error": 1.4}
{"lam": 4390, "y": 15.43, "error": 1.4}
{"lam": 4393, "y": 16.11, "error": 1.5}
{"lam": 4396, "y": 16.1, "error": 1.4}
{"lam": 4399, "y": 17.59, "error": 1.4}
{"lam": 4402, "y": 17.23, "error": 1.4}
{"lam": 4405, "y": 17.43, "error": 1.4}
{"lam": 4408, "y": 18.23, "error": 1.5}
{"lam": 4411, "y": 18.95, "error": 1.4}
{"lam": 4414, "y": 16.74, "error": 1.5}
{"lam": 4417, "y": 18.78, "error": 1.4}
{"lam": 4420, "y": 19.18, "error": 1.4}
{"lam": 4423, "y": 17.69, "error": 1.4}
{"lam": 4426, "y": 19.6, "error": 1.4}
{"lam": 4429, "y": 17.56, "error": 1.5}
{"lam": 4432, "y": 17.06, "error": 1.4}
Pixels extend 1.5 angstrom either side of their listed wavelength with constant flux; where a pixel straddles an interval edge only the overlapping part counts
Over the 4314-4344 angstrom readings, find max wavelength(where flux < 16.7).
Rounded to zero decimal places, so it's 4342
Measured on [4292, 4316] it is 4315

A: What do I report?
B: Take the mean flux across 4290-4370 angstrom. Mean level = 16.2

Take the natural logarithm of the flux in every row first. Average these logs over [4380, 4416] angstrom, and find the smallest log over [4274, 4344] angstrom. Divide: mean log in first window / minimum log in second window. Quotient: 1.188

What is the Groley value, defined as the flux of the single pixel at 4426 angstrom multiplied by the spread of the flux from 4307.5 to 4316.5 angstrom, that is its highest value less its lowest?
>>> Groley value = 111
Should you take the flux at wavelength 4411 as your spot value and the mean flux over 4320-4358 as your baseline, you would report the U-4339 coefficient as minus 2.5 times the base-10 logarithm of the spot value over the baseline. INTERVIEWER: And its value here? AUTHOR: -0.10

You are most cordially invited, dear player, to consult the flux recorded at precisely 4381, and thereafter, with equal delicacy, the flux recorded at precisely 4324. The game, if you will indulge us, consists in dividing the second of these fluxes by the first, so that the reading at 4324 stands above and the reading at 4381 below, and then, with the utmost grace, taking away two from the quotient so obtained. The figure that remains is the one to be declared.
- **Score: -1.25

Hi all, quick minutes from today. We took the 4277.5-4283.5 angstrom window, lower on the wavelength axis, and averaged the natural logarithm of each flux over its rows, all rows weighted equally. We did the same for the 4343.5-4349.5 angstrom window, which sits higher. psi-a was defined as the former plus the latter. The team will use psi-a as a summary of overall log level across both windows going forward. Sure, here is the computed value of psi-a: 5.53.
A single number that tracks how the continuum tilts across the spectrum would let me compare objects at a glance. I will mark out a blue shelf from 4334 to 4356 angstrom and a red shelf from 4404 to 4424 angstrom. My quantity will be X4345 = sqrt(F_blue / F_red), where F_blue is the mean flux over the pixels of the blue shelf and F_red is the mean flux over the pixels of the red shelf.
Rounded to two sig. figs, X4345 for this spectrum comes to 0.97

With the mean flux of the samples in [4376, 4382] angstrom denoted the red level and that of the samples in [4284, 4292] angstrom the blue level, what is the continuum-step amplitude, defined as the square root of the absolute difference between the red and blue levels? 1.9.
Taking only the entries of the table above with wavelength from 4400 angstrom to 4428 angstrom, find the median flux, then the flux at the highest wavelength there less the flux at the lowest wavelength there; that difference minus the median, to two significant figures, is -16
